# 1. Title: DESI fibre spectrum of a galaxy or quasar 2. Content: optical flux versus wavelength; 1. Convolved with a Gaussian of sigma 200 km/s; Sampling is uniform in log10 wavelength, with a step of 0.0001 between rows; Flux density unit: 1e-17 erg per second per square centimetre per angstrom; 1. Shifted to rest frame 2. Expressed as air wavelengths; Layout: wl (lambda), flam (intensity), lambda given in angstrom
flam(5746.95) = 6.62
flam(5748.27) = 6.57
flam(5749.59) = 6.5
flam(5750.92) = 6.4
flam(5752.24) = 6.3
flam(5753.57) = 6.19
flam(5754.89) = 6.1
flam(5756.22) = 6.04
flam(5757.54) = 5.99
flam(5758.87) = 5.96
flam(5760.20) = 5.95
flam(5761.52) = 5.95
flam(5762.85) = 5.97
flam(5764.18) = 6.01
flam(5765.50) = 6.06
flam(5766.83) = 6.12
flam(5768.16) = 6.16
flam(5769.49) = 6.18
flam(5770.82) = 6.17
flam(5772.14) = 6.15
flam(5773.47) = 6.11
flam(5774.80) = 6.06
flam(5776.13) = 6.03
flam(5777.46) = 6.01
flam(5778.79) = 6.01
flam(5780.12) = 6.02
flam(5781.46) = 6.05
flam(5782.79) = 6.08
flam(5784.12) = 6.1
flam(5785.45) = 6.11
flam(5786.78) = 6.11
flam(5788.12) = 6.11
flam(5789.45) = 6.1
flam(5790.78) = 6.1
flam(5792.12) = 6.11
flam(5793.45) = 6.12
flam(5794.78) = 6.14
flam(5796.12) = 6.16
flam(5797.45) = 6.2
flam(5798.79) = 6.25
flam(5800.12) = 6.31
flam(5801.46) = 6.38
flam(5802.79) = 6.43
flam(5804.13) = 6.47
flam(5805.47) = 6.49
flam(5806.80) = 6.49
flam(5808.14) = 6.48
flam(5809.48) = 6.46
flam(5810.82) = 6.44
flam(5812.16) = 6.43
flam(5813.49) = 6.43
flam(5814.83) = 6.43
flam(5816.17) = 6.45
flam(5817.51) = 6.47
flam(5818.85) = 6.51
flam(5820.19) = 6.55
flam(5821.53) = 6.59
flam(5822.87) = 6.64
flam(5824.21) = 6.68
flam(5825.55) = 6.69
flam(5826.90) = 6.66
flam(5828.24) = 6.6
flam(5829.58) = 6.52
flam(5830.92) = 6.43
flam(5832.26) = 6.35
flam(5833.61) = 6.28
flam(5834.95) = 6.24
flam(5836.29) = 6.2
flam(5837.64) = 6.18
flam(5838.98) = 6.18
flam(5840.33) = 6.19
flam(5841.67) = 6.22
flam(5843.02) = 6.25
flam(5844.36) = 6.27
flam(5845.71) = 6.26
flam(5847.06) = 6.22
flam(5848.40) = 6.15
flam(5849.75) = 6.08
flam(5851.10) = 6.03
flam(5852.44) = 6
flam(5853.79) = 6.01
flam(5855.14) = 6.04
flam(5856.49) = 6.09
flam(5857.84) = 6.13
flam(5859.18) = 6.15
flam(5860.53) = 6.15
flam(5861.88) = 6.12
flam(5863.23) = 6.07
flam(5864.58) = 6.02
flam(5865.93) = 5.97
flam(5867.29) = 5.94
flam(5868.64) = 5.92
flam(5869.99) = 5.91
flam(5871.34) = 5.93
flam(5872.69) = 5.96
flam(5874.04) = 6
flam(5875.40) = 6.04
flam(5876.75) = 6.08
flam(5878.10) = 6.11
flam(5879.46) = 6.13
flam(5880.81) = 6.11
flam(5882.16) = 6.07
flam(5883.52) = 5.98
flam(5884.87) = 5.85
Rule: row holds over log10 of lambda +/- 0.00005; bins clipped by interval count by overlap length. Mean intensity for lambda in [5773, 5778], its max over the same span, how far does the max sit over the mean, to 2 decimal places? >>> 0.06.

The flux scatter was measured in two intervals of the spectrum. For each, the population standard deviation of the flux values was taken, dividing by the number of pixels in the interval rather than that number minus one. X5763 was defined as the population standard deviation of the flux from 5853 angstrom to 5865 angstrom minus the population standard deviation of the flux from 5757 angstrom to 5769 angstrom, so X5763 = -0.022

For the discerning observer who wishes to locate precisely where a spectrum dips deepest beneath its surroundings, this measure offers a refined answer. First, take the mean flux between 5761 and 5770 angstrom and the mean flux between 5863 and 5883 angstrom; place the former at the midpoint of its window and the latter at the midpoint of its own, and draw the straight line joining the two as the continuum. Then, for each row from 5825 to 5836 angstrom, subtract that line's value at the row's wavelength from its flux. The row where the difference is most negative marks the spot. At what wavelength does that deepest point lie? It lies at 5834.95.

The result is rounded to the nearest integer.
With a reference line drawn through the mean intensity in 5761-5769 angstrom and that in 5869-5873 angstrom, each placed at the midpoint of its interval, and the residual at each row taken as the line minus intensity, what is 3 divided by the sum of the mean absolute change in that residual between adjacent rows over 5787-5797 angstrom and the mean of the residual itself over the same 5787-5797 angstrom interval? -33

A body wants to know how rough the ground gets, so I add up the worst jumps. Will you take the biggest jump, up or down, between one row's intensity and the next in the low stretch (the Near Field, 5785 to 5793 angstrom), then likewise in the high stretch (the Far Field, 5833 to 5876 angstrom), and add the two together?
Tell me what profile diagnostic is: 0.080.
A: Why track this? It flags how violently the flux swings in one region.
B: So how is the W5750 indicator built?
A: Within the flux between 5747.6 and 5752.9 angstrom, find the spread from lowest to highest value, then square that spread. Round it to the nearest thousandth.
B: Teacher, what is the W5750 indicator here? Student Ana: 0.073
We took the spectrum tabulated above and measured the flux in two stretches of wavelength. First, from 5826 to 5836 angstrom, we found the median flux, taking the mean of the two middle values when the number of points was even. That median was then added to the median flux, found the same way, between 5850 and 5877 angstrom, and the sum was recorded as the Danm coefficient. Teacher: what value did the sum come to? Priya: 12.5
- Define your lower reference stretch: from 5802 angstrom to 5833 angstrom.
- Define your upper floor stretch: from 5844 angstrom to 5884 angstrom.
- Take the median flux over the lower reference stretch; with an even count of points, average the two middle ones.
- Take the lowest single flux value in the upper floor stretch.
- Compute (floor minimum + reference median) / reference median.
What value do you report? 1.91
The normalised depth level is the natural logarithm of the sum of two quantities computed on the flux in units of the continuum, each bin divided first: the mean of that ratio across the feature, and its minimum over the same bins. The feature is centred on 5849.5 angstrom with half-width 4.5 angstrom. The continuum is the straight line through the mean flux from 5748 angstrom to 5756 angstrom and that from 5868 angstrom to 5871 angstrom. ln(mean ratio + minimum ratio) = 0.705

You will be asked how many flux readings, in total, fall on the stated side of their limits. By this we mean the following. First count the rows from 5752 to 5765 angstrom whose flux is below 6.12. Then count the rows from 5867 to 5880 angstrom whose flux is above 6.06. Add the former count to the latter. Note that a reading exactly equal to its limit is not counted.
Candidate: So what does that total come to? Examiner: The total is 11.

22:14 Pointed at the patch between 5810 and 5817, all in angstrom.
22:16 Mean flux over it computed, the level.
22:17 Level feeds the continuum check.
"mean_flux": 6.4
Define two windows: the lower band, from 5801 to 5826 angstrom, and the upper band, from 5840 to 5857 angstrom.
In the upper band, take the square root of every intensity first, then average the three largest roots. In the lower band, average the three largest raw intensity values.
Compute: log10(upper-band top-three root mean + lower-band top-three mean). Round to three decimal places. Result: 0.962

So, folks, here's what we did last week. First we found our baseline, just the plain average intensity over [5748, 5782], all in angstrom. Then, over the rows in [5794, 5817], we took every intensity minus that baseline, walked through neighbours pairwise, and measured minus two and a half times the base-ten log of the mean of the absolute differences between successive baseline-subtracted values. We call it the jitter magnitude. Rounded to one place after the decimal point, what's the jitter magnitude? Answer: 3.9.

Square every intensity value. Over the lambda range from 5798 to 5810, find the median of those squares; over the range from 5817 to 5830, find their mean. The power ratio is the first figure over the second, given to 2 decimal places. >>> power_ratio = 0.96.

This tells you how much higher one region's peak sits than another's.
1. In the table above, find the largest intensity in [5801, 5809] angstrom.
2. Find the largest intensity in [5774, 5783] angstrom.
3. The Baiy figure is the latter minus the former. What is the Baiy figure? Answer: -0.4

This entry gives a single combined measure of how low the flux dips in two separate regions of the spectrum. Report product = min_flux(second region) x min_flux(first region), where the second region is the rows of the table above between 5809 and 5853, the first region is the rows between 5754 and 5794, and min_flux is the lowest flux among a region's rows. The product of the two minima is 35.7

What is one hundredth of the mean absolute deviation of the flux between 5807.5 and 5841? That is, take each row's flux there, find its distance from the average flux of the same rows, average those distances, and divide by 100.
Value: 0.0012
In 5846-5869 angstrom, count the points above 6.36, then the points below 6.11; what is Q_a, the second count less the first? 11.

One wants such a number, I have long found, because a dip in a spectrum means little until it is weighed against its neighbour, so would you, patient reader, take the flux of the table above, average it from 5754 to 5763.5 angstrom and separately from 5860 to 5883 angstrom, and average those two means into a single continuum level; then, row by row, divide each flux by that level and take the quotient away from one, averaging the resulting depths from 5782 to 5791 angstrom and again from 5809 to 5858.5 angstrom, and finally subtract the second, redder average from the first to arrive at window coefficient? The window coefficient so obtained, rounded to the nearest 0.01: 0.04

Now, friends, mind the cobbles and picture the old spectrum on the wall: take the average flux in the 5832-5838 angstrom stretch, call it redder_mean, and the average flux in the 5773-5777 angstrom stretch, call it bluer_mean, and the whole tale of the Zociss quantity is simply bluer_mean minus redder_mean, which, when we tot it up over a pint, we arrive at -0.18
